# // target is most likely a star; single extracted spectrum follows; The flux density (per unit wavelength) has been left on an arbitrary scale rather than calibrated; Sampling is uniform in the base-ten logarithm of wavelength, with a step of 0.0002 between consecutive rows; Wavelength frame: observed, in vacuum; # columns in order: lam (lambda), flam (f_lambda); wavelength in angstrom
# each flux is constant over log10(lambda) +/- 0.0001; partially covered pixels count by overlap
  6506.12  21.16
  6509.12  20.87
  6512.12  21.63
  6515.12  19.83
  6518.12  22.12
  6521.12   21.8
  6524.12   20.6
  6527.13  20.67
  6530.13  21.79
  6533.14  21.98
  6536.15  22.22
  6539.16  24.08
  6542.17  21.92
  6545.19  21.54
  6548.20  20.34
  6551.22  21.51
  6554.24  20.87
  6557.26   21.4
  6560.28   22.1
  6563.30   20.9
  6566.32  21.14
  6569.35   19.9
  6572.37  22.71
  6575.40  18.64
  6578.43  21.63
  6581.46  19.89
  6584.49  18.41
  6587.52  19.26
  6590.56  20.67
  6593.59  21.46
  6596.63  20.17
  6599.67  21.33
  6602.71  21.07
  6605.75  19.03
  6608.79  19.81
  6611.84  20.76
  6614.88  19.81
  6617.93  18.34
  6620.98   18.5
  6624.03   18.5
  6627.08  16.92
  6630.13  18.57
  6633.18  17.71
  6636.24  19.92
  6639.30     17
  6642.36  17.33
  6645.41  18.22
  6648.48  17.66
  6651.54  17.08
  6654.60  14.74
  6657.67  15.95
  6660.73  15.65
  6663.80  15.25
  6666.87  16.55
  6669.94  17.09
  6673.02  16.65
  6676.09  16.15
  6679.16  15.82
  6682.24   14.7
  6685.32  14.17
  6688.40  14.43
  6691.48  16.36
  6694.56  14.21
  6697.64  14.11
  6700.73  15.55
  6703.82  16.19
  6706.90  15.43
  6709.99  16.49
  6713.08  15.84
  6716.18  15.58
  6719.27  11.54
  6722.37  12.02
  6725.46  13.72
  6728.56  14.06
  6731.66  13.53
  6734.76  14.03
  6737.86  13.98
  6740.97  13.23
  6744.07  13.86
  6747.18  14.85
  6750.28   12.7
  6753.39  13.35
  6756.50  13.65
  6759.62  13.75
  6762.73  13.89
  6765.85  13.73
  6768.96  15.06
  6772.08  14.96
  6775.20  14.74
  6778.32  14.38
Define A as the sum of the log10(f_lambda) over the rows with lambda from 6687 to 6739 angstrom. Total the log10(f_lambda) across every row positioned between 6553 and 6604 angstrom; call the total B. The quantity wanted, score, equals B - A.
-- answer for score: 3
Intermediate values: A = 19.7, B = 22.4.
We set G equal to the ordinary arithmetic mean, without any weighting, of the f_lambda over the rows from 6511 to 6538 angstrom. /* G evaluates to 21.4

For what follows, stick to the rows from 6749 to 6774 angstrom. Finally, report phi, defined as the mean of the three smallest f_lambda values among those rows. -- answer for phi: 13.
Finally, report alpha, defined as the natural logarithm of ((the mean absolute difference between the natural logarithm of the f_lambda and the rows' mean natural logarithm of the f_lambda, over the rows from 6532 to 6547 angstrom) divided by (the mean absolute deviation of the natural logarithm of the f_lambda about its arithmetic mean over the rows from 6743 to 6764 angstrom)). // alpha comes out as -0.01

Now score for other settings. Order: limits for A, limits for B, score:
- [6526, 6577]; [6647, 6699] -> -2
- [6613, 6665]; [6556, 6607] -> 1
